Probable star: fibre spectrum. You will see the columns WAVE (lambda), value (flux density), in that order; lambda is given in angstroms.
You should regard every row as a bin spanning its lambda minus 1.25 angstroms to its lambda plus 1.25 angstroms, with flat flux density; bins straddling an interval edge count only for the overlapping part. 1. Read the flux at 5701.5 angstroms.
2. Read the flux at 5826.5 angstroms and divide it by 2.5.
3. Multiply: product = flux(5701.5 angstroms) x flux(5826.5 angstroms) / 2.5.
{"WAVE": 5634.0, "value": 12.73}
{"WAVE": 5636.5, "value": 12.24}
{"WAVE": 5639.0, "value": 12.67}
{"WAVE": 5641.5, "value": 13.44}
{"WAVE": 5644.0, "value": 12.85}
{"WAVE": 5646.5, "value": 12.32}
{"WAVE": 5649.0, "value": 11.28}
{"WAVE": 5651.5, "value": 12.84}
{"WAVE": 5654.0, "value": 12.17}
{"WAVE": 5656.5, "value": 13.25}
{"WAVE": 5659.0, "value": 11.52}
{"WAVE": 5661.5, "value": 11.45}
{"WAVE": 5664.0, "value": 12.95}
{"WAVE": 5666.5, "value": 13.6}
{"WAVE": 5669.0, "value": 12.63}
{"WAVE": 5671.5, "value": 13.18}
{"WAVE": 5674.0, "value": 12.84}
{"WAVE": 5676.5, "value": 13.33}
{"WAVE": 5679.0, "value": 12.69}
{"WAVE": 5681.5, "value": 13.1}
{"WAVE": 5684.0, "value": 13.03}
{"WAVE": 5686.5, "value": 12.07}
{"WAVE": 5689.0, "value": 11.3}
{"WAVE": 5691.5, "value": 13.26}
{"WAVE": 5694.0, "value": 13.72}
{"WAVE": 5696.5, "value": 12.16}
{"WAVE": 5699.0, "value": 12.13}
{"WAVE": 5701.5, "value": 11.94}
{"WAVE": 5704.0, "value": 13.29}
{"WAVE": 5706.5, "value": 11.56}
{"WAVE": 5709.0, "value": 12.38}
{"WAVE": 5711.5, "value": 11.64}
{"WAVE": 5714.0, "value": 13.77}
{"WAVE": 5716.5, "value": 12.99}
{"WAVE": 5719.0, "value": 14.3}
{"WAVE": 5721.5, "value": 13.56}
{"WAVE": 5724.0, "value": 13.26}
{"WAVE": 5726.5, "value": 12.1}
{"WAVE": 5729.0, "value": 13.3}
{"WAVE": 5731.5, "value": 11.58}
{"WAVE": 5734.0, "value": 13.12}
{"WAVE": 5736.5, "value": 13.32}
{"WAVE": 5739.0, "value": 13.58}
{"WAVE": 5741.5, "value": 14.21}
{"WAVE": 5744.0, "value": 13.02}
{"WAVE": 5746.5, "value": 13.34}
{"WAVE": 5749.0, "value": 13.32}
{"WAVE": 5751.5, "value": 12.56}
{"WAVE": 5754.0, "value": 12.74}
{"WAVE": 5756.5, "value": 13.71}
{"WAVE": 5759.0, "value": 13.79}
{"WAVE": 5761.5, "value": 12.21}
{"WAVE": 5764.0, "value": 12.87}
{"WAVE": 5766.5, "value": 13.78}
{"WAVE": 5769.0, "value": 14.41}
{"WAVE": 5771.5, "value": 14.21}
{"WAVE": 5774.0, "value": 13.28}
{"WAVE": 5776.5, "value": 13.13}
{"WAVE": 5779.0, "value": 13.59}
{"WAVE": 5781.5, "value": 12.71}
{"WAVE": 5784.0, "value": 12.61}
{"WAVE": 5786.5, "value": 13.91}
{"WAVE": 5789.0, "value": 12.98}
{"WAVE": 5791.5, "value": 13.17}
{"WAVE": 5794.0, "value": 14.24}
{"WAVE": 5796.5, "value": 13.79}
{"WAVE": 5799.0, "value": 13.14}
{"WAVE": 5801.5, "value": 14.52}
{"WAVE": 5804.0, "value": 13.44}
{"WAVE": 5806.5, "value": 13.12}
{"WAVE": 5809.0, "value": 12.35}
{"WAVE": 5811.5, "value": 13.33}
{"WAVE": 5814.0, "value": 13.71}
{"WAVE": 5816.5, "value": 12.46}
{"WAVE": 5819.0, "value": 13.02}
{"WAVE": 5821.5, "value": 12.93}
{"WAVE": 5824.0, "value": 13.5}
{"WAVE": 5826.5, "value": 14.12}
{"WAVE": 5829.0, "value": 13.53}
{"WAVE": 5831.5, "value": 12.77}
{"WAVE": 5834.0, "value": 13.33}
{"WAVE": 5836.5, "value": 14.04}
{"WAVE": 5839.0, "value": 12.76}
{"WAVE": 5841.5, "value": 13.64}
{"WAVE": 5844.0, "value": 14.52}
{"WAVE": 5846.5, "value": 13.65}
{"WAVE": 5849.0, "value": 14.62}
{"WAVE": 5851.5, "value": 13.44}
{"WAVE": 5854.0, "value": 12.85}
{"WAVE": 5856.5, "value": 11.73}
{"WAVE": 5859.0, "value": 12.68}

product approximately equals 67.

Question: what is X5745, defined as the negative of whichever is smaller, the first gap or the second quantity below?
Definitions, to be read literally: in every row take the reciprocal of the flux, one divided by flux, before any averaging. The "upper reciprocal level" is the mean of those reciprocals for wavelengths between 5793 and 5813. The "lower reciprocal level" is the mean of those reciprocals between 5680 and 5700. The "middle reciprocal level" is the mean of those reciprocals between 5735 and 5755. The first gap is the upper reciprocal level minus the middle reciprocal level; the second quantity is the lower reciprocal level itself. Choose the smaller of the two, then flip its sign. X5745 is 0.0012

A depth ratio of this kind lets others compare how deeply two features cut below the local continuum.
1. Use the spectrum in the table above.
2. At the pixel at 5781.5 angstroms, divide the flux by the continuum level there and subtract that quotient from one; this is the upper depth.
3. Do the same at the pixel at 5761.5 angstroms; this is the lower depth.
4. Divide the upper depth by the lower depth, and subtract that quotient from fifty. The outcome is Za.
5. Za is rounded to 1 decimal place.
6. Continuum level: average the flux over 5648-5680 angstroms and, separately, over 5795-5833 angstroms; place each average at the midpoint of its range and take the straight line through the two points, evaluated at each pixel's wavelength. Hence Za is 49.5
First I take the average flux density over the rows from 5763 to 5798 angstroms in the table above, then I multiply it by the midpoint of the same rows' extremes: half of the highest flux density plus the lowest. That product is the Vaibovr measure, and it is 182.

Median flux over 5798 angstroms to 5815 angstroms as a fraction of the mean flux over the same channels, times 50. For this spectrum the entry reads 49.8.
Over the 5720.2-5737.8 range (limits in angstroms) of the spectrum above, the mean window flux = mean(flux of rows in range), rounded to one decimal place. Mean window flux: 12.9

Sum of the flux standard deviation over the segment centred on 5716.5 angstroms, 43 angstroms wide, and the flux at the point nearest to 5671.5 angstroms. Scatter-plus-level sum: 14.0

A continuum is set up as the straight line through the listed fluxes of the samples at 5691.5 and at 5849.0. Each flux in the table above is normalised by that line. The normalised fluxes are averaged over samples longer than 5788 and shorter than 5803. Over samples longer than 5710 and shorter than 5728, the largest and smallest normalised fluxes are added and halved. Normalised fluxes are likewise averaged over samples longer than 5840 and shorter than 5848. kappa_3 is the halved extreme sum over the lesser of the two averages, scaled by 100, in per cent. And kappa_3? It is 101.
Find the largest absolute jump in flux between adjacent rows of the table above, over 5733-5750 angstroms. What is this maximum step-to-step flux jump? 1.2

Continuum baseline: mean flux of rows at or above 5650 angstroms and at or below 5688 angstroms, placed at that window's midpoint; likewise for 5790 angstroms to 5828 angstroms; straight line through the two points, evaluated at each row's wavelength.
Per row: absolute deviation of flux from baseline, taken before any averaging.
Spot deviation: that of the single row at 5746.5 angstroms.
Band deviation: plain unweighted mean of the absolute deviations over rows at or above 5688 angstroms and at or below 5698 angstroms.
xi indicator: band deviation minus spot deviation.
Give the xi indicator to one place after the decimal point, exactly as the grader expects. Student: 0.6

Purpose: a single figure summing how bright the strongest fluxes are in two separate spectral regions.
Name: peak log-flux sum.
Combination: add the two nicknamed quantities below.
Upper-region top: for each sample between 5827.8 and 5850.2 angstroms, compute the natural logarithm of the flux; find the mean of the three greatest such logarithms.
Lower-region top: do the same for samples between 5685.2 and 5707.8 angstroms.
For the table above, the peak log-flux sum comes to 5.26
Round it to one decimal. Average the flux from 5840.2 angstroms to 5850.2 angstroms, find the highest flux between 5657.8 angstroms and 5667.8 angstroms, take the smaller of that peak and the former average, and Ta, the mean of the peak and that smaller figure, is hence 13.6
